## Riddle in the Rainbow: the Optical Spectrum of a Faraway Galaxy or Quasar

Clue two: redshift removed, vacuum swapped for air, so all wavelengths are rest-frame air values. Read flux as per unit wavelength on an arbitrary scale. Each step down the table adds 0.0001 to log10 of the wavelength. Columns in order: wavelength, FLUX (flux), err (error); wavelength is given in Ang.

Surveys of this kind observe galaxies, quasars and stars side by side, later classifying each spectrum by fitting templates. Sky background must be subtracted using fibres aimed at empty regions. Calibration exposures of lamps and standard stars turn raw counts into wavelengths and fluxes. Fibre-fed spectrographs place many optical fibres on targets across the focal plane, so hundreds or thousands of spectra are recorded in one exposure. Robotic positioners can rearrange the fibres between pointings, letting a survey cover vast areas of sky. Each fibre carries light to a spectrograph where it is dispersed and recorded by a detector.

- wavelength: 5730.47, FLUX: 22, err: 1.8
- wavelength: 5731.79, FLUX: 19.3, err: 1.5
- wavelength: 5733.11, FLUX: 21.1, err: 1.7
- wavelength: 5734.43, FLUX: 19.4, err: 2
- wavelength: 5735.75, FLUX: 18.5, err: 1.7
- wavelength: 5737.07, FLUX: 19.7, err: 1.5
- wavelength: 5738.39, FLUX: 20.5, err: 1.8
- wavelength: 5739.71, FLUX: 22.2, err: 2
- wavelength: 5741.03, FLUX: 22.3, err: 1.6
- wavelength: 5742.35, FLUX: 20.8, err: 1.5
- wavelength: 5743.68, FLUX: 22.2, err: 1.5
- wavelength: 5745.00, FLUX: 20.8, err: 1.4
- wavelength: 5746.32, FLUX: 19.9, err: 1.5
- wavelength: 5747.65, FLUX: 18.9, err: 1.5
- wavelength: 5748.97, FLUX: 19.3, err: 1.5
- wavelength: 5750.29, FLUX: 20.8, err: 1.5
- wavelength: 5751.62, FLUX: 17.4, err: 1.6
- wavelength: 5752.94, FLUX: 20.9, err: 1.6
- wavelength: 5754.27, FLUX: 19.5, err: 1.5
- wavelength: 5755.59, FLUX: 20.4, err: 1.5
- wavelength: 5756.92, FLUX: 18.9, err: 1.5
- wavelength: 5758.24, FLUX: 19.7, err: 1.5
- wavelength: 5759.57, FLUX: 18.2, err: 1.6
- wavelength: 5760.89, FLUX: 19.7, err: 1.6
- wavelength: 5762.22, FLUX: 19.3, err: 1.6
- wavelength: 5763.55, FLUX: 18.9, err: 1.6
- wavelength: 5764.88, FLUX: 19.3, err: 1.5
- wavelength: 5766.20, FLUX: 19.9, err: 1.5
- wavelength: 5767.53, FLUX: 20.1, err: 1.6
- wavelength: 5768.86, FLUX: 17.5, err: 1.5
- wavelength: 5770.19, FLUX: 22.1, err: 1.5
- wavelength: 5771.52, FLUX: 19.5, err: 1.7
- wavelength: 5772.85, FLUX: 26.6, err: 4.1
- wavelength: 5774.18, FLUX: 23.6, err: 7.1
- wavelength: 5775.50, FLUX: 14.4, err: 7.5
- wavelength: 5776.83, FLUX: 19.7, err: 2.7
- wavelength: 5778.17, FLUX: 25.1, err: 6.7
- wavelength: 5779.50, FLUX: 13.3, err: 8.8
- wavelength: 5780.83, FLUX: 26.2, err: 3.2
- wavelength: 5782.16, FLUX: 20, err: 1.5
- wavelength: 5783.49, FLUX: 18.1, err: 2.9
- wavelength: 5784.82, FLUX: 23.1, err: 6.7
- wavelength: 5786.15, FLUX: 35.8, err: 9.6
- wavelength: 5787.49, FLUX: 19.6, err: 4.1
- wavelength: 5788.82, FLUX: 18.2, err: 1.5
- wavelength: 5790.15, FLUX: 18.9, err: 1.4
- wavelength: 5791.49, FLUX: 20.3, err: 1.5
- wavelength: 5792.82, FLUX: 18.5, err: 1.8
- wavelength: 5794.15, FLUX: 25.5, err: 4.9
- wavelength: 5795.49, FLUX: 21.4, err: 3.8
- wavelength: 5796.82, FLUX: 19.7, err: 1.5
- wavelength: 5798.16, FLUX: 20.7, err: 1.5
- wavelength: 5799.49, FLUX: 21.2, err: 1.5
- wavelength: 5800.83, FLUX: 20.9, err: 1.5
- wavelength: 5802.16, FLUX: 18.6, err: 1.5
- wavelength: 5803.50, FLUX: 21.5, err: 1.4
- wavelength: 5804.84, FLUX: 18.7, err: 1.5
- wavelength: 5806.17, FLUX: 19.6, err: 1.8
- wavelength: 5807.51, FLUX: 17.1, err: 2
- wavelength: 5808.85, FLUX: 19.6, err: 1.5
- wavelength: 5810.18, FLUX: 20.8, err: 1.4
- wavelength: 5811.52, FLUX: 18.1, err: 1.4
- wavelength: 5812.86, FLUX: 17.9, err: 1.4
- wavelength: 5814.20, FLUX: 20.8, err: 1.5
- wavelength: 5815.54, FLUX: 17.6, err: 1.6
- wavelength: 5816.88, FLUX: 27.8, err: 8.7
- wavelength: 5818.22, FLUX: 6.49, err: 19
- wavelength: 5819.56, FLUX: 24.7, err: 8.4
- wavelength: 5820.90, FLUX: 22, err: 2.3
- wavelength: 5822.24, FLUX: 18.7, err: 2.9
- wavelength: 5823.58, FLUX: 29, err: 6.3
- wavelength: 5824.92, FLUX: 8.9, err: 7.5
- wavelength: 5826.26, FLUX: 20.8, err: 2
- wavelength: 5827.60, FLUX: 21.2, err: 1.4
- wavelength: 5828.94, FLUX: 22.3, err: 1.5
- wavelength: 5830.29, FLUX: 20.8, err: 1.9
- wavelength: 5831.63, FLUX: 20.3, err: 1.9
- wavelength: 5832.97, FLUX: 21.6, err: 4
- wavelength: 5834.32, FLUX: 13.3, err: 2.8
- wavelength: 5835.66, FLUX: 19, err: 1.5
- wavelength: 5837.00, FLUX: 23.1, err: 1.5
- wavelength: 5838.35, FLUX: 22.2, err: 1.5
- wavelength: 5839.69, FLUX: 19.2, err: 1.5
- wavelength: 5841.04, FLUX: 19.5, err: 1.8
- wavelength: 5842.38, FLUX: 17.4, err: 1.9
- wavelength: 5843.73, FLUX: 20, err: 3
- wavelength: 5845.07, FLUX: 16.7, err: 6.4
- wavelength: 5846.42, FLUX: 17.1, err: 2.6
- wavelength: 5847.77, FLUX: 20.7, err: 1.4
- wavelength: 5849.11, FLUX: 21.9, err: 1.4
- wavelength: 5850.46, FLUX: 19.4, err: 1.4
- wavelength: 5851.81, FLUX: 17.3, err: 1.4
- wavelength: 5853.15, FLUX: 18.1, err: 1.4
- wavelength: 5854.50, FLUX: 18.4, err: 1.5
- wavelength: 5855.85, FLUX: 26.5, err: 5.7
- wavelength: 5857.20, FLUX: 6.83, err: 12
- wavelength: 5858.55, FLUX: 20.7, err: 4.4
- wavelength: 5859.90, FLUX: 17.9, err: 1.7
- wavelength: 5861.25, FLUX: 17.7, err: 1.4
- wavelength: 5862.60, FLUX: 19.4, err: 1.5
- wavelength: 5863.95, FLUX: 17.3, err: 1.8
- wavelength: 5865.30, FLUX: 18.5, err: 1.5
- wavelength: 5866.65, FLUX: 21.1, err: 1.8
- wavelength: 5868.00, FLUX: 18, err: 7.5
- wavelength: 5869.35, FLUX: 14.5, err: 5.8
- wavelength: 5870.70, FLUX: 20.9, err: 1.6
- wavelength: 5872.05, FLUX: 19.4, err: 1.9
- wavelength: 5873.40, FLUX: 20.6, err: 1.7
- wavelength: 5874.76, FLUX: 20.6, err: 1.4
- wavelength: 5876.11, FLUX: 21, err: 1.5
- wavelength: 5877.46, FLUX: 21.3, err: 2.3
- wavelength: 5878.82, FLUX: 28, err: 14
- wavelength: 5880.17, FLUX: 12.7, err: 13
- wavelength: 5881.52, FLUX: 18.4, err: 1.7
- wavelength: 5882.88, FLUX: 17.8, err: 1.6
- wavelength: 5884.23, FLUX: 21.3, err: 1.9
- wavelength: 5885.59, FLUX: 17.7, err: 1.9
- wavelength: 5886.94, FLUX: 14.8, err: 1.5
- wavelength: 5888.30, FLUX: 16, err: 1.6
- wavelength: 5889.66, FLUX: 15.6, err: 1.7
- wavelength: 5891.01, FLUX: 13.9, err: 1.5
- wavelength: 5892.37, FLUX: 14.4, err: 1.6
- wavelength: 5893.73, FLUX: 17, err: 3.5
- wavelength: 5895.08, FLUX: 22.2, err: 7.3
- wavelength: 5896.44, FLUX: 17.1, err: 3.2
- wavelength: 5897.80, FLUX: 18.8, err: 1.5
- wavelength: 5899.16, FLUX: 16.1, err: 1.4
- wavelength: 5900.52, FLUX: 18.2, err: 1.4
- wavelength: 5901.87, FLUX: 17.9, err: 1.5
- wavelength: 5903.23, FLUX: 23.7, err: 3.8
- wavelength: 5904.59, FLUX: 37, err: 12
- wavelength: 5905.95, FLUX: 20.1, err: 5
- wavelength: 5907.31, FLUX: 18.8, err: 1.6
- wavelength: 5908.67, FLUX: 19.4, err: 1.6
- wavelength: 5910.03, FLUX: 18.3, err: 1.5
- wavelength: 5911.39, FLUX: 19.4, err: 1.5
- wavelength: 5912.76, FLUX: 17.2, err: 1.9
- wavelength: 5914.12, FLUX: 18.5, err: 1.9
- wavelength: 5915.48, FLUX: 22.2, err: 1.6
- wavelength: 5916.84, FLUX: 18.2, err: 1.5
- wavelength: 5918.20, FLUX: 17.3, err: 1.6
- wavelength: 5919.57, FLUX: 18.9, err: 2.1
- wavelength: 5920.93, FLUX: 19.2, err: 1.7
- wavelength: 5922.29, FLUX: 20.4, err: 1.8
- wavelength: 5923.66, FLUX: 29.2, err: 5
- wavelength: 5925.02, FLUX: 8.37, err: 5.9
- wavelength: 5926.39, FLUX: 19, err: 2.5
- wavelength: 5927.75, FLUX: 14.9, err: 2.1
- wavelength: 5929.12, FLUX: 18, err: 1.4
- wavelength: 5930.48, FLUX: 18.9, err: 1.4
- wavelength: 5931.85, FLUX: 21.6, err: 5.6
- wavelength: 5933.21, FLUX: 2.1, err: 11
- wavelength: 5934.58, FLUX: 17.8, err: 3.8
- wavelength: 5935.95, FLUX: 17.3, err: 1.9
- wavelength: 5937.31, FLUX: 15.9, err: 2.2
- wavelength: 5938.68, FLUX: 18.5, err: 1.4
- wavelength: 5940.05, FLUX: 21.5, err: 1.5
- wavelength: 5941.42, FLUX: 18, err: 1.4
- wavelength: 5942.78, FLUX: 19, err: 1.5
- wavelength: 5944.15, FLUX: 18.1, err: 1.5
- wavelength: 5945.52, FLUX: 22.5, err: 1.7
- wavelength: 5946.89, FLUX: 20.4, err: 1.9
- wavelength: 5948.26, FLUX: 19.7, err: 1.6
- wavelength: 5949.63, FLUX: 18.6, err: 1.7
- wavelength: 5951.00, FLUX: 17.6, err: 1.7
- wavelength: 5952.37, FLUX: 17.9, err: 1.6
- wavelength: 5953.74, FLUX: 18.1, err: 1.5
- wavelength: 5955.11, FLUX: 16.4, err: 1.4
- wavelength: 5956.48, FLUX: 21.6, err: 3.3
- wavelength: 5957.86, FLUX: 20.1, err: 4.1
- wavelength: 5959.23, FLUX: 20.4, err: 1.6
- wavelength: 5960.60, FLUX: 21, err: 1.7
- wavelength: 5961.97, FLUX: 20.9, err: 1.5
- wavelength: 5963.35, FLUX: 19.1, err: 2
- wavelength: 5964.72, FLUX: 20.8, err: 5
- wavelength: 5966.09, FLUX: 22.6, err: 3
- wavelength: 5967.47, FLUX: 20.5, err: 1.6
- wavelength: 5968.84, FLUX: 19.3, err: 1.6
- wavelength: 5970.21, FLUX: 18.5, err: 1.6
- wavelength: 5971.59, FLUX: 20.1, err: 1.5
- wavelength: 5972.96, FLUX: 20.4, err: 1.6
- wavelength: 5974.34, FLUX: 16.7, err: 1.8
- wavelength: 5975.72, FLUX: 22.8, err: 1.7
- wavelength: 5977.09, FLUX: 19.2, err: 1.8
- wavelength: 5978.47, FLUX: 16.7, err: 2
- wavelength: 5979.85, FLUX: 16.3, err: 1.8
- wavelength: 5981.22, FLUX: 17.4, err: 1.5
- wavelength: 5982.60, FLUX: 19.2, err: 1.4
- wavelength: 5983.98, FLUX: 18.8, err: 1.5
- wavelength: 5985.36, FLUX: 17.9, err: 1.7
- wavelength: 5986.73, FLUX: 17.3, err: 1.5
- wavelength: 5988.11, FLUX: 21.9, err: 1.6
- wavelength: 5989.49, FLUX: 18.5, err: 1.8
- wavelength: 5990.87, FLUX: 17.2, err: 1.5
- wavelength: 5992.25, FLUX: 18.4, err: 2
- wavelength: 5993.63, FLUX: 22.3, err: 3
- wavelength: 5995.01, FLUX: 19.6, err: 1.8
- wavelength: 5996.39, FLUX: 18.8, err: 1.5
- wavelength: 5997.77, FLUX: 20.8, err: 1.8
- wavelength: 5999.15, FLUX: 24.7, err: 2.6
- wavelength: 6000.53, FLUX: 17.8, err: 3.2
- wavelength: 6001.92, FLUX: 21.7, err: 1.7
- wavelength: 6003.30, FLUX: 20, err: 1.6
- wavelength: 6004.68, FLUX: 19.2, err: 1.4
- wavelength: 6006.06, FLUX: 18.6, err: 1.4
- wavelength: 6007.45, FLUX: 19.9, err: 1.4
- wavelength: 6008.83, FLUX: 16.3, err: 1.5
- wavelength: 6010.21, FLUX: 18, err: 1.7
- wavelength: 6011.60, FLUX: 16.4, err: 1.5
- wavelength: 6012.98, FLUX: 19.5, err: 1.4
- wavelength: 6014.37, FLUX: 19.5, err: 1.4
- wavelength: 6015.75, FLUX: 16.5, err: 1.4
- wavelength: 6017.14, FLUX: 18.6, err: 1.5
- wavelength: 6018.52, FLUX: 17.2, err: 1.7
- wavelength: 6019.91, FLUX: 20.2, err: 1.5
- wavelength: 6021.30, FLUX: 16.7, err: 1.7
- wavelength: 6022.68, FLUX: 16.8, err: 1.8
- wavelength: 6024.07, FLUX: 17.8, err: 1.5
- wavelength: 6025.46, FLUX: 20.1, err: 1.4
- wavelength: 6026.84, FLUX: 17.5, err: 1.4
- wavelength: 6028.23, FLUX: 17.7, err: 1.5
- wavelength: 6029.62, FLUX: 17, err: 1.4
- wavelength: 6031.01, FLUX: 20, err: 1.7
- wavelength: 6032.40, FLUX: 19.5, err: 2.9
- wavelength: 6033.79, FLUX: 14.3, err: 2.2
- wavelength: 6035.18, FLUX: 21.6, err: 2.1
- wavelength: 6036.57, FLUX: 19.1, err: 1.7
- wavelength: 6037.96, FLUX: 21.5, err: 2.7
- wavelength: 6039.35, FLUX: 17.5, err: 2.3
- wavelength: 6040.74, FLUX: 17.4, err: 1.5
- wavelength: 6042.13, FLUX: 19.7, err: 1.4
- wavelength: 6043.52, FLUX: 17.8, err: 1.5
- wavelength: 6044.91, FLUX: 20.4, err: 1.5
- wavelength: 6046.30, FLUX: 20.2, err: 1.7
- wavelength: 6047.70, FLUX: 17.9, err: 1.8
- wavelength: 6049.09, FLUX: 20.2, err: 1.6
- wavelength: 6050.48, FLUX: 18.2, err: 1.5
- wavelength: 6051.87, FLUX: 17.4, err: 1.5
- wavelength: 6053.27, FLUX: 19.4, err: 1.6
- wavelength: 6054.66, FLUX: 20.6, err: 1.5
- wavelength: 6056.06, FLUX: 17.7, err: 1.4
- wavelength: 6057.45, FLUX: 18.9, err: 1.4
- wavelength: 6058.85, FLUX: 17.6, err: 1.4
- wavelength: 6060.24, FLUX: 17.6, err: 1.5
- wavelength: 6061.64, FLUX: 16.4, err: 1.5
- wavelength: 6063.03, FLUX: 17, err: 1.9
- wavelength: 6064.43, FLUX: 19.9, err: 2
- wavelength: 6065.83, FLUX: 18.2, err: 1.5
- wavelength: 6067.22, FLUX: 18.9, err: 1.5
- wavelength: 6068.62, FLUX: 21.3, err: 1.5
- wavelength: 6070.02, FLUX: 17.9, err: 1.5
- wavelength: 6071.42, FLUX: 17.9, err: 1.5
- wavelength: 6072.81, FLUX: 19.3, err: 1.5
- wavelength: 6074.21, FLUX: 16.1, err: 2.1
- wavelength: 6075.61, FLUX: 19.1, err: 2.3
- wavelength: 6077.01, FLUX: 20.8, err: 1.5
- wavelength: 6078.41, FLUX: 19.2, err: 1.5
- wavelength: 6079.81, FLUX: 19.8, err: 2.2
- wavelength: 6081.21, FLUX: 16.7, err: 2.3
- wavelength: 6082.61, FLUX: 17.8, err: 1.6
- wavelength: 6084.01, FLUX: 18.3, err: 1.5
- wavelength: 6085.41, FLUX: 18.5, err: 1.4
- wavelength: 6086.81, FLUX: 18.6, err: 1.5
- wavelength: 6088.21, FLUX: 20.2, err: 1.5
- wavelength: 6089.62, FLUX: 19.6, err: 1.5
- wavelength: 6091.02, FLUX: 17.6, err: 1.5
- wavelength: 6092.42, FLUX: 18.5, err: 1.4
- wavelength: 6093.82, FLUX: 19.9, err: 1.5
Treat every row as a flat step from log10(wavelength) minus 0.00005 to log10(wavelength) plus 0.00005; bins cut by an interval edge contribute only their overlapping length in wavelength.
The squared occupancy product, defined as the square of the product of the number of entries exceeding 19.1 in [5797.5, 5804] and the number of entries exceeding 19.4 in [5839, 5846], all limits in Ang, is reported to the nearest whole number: 64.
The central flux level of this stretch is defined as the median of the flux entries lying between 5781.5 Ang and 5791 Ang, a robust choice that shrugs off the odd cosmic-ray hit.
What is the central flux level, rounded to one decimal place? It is 19.6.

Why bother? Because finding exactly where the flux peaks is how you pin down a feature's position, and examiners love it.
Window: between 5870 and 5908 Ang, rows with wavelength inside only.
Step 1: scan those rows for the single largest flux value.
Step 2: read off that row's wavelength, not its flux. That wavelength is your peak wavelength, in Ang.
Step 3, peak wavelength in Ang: 5904.59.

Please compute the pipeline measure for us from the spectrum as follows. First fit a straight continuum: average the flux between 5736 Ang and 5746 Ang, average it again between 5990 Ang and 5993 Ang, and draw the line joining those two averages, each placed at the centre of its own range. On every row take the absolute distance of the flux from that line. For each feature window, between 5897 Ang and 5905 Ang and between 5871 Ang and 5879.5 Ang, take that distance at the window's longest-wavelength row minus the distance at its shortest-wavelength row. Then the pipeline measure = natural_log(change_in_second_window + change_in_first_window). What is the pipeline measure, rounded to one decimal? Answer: 3.3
